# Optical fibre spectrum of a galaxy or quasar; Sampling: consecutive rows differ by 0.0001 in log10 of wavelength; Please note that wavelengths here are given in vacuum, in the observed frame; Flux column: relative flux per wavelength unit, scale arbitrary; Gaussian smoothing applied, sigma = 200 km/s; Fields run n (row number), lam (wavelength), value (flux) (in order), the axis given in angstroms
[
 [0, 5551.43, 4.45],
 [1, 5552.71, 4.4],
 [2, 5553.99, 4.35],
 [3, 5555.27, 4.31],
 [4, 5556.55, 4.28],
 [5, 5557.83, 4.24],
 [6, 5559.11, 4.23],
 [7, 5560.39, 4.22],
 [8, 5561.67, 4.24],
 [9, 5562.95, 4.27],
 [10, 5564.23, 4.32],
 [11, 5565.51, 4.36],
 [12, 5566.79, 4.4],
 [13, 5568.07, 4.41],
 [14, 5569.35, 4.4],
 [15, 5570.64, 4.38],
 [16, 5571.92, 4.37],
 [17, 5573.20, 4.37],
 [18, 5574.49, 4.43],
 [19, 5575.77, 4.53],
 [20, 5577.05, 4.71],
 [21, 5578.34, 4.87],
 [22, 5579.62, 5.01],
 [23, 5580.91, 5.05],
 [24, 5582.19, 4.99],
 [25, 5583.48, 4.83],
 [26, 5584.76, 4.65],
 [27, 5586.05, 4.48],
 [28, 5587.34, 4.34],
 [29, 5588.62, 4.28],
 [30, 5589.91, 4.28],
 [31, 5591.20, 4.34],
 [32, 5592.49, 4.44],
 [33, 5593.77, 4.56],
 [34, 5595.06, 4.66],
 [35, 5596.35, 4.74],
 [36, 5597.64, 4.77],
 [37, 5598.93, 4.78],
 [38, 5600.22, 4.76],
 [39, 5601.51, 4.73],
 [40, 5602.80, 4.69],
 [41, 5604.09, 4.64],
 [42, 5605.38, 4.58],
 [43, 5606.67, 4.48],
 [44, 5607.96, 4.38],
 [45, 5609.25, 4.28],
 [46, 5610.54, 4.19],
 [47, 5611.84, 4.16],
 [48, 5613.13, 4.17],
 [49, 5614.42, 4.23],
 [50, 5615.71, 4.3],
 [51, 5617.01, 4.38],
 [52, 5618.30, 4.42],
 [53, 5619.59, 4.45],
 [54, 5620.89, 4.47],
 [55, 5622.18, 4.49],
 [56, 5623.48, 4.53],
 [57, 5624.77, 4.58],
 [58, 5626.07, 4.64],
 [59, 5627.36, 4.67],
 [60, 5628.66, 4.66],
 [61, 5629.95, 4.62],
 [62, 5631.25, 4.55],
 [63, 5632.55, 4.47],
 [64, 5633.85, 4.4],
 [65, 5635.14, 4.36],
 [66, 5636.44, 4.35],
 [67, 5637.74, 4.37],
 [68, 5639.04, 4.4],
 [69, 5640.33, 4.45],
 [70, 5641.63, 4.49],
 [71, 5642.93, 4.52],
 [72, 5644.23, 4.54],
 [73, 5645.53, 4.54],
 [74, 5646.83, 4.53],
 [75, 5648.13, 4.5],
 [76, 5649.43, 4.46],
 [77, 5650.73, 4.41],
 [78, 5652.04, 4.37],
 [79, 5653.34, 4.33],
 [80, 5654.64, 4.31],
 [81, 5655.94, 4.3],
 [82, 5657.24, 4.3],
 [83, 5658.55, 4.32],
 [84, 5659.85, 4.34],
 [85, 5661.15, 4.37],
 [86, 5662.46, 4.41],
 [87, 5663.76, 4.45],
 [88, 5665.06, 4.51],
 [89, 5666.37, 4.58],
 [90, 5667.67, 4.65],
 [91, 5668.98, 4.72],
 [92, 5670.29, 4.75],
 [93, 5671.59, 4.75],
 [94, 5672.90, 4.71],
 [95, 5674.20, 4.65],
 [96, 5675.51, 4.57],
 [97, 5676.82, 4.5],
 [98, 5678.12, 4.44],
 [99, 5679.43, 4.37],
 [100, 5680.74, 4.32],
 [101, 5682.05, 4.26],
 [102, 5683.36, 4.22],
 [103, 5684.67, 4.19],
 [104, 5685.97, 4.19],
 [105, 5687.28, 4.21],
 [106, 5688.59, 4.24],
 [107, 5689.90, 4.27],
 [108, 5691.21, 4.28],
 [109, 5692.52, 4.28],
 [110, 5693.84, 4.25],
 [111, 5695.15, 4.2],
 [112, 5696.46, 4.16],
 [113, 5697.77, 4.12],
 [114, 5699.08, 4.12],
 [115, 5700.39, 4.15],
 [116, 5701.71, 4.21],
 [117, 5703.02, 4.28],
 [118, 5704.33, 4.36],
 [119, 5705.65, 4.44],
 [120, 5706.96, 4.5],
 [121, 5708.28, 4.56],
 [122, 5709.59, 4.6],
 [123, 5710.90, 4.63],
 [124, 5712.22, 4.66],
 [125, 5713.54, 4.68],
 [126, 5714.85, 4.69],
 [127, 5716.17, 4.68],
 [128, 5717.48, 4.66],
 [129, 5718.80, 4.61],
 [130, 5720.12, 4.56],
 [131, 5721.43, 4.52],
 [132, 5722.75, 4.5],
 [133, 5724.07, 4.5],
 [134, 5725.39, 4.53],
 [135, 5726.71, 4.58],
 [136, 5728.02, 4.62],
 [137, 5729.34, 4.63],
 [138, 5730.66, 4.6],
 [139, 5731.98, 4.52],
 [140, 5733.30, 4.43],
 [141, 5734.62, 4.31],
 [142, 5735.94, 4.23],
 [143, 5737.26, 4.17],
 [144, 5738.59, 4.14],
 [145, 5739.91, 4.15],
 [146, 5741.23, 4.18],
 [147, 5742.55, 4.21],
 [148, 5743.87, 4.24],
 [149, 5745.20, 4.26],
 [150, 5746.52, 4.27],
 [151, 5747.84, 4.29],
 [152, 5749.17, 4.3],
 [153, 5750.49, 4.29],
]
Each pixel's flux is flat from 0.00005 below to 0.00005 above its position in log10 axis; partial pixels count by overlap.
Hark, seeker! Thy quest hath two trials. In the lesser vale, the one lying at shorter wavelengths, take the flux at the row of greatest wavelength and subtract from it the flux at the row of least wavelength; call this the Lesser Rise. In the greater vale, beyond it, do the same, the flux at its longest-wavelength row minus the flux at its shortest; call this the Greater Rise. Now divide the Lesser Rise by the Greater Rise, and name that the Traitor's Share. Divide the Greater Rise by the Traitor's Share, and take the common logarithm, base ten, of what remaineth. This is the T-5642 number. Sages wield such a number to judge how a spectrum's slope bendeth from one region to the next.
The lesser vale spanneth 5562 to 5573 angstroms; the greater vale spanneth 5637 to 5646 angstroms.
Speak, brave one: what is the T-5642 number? -0.54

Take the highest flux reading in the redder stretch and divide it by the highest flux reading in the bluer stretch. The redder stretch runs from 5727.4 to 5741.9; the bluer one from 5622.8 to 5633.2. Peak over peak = 0.99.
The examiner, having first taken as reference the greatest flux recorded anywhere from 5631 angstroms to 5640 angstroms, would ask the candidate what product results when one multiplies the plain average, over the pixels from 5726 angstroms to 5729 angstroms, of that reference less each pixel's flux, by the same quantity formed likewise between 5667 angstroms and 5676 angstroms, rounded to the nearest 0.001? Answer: 0.007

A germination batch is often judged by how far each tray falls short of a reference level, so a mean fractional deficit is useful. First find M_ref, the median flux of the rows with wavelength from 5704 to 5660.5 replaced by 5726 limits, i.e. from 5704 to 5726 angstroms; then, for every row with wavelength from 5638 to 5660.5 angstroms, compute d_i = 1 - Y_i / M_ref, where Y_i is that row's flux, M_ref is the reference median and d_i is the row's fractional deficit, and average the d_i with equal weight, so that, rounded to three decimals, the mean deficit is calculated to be 0.031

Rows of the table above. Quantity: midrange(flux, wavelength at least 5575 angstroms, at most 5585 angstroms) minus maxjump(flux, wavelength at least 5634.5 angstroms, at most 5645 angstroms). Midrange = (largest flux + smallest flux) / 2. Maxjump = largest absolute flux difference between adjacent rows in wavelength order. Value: 4.74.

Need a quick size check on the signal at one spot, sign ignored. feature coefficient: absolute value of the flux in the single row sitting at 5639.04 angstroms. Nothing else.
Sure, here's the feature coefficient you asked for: 4.40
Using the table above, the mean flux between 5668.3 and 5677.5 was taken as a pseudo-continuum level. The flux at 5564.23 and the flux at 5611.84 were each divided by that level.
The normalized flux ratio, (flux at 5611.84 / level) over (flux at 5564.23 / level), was 0.96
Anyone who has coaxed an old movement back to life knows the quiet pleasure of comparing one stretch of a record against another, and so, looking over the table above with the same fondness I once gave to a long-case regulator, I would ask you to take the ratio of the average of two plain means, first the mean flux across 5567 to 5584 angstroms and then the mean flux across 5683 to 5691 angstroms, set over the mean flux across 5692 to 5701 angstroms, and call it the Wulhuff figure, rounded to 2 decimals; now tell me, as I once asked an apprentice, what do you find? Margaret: 1.06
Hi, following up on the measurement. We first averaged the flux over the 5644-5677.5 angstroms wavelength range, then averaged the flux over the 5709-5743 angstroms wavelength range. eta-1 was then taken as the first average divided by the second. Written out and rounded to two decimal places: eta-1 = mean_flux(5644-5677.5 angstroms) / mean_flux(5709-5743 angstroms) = 1.00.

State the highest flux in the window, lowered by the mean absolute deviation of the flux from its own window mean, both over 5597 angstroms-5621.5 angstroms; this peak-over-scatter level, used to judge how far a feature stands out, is 4.60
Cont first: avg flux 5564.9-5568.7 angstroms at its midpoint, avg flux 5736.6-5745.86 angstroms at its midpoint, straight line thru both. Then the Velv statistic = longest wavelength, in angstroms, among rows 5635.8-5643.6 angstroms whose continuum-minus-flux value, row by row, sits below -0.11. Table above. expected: 5642.93 angstroms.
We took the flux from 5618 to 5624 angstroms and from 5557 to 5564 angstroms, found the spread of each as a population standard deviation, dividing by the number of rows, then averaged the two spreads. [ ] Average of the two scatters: 0.027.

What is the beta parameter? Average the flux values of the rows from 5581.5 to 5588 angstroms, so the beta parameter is 4.66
